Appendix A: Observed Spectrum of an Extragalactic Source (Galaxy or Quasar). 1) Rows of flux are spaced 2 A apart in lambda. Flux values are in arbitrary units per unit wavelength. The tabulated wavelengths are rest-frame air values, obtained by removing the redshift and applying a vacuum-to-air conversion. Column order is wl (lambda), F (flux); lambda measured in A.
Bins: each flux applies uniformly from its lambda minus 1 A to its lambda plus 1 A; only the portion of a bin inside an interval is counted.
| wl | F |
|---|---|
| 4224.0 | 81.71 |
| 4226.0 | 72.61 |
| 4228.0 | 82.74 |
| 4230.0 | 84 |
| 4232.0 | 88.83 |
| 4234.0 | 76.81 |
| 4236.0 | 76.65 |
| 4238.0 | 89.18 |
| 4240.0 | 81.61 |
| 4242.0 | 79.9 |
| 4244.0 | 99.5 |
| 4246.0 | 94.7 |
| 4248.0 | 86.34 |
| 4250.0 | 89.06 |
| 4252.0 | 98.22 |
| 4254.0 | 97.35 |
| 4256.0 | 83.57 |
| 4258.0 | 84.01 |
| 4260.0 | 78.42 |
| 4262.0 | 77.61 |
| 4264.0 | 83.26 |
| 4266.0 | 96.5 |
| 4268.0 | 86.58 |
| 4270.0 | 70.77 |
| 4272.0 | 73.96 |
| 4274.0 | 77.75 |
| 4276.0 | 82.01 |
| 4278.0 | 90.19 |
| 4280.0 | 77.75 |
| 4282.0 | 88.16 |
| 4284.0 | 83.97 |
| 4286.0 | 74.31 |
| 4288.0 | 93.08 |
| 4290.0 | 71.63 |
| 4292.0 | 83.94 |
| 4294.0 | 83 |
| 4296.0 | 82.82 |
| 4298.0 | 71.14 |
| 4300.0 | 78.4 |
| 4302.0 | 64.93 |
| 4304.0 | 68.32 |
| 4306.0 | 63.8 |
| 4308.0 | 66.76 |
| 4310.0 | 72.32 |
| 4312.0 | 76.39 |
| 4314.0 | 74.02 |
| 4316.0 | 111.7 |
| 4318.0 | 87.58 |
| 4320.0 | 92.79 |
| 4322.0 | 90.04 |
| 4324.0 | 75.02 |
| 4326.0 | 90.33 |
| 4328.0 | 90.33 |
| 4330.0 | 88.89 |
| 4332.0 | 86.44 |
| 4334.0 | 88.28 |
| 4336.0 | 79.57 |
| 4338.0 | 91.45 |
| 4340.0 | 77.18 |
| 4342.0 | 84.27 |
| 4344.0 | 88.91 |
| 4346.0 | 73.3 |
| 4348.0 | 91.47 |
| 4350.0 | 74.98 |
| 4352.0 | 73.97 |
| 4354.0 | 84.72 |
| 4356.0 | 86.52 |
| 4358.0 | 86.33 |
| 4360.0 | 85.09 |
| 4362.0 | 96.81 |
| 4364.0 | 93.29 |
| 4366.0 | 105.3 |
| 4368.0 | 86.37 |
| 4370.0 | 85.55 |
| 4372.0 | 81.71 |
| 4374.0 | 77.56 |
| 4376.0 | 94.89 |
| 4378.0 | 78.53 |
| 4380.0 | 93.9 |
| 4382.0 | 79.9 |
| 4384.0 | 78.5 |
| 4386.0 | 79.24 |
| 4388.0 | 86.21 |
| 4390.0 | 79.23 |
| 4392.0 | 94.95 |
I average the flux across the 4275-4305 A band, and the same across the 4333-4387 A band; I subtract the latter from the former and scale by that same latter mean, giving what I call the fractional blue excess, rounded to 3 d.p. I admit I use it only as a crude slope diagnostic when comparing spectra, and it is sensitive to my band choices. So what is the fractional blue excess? -0.065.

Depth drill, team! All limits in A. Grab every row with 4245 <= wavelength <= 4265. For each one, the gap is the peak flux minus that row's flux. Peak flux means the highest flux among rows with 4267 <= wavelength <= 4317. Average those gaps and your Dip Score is 24.4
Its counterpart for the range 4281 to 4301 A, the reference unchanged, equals 30.7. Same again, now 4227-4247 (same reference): 26.3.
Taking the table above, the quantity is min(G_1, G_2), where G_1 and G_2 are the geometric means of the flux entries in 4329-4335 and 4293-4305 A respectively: 74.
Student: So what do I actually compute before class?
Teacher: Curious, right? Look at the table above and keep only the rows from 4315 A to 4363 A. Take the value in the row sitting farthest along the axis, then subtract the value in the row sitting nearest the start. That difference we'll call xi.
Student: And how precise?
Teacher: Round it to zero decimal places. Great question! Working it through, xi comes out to -15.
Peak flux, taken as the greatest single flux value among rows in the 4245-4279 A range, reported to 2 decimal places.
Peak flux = 98.22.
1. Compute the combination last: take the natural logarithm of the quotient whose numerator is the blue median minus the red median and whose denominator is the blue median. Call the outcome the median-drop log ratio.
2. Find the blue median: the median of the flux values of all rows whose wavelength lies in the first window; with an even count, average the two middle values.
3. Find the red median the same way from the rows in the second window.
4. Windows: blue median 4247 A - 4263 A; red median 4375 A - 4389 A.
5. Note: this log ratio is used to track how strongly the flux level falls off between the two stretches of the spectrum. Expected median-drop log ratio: -2.8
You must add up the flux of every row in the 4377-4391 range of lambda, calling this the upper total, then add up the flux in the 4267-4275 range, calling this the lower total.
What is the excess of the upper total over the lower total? 266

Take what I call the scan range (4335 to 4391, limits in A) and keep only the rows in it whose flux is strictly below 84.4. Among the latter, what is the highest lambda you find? 4390.0 A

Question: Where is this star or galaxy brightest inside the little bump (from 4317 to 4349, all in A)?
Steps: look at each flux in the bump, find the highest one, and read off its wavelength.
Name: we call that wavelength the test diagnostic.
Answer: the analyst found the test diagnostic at 4320.0 A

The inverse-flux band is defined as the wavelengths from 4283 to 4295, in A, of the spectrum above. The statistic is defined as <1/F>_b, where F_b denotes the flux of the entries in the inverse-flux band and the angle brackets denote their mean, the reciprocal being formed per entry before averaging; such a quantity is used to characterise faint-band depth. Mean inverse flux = 0.0123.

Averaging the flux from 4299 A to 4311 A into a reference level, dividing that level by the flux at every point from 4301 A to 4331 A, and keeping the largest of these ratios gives 1.08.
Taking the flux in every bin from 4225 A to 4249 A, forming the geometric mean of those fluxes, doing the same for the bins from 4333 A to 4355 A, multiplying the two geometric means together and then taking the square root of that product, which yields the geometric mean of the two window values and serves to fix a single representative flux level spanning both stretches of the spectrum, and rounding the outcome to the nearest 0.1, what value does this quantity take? 83.2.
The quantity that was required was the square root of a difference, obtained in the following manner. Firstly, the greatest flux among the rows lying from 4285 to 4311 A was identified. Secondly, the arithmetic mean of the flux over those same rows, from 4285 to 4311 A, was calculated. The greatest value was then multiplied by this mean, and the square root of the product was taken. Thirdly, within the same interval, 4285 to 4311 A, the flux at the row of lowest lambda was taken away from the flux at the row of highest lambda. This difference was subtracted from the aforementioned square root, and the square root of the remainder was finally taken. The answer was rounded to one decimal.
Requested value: 9.2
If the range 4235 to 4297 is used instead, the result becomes 9.2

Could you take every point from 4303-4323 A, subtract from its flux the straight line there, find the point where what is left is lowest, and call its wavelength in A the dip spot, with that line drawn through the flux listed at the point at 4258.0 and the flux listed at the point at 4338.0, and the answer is 4306.0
